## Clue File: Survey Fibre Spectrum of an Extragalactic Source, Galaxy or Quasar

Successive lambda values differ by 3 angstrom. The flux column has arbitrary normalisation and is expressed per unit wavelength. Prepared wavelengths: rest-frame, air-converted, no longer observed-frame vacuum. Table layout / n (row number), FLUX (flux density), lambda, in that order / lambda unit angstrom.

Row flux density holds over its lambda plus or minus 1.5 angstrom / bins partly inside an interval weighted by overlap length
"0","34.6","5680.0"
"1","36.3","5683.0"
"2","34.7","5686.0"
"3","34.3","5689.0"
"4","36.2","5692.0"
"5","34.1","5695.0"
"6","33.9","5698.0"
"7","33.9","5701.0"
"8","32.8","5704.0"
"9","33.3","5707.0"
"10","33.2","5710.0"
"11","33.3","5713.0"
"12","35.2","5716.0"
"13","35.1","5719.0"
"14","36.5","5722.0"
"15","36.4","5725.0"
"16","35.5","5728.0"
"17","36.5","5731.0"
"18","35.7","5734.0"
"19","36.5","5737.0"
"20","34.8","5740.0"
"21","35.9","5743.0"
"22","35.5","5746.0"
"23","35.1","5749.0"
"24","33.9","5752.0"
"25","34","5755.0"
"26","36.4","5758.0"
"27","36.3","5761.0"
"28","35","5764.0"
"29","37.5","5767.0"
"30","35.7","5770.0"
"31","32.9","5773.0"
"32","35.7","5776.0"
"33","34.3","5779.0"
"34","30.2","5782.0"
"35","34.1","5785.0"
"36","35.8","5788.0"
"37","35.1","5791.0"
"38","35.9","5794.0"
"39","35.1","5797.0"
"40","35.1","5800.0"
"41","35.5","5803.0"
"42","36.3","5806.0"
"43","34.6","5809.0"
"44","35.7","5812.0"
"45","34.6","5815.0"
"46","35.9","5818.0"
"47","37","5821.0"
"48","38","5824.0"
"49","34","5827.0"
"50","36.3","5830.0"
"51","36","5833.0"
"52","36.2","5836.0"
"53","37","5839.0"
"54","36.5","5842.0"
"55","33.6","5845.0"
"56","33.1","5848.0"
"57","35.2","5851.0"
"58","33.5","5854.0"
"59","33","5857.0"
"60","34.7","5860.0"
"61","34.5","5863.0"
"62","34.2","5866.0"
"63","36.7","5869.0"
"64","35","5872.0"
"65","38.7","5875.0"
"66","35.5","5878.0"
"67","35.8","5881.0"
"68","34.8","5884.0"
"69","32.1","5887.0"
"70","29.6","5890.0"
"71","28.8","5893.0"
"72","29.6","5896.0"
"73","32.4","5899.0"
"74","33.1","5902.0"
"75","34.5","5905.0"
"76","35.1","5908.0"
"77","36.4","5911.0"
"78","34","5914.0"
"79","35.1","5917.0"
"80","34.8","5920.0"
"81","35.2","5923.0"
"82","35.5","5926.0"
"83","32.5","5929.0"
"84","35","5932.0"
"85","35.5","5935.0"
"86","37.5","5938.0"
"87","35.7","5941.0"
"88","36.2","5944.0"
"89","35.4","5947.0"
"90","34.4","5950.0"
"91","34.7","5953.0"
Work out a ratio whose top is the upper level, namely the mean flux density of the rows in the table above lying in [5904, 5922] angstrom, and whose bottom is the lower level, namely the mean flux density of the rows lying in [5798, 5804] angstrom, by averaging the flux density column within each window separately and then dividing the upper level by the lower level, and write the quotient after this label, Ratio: 0.99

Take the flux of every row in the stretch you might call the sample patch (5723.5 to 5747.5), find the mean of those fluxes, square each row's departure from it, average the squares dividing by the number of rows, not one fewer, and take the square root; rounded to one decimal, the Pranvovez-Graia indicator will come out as 0.6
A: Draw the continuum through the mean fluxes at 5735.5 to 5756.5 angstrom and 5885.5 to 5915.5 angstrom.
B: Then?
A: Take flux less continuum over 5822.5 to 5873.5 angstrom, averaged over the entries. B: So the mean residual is 1.7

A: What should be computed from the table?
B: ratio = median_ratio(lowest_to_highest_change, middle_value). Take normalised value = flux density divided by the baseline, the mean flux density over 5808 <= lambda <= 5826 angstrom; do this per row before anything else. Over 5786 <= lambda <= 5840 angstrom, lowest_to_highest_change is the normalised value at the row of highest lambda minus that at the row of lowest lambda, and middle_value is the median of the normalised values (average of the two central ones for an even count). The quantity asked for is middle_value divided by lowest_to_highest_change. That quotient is 30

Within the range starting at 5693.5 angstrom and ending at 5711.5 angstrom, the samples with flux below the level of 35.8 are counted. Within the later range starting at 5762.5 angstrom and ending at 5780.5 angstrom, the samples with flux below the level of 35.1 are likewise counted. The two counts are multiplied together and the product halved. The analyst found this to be 9.0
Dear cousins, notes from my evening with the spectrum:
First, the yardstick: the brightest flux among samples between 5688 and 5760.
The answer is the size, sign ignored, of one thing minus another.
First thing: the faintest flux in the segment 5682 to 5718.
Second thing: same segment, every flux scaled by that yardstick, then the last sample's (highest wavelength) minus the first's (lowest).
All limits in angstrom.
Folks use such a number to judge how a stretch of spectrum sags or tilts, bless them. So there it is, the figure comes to 33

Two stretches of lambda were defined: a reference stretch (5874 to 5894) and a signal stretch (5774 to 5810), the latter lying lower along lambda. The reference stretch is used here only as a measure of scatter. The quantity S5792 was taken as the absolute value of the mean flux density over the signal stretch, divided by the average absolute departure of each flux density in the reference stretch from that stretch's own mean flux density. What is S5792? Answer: 12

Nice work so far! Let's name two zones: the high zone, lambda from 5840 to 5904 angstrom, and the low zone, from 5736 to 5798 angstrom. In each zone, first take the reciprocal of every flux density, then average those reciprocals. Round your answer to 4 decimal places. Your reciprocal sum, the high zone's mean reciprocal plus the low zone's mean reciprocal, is 0.0583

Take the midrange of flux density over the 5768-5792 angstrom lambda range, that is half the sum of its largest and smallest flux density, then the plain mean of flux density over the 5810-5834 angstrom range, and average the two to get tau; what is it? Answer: 34.5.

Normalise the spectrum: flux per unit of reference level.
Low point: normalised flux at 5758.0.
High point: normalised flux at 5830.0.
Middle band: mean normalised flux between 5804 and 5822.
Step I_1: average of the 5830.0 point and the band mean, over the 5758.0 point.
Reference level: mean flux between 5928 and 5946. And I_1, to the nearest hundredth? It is 0.99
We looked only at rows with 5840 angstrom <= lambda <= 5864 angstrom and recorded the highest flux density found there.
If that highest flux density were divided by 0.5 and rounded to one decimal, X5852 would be 73.0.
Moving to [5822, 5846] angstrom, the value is 76.0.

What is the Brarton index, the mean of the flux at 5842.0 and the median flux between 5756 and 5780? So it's 36.1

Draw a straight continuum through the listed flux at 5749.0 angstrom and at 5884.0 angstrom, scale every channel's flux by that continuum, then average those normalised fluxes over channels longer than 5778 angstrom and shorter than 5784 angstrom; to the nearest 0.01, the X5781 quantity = 0.92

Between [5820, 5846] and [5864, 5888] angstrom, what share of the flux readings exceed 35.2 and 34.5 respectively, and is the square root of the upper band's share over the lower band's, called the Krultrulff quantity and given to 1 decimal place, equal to 1.0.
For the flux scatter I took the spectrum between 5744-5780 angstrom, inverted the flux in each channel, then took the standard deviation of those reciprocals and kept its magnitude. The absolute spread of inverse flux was 0.0010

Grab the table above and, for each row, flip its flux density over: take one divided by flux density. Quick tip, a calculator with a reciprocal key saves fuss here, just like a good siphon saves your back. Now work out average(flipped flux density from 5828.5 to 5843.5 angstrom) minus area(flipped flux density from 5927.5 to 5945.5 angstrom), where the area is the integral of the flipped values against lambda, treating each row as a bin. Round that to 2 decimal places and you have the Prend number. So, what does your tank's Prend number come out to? -0.48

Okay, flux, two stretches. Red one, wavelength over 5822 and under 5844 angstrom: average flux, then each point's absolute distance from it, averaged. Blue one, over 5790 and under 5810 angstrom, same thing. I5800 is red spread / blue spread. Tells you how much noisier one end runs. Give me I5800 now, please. 1.68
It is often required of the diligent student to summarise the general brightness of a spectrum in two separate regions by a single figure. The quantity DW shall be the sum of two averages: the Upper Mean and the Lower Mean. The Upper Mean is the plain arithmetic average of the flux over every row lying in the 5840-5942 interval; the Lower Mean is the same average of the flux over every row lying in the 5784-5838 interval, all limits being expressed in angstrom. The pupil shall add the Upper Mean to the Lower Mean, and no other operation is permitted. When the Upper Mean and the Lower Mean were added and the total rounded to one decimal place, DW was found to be 70.0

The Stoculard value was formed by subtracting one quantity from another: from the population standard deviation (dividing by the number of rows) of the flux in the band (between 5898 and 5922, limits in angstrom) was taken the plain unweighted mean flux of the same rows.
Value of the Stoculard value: -33.3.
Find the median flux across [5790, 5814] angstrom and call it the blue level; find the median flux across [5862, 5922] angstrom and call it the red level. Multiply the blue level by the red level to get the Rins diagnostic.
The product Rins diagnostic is 1223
